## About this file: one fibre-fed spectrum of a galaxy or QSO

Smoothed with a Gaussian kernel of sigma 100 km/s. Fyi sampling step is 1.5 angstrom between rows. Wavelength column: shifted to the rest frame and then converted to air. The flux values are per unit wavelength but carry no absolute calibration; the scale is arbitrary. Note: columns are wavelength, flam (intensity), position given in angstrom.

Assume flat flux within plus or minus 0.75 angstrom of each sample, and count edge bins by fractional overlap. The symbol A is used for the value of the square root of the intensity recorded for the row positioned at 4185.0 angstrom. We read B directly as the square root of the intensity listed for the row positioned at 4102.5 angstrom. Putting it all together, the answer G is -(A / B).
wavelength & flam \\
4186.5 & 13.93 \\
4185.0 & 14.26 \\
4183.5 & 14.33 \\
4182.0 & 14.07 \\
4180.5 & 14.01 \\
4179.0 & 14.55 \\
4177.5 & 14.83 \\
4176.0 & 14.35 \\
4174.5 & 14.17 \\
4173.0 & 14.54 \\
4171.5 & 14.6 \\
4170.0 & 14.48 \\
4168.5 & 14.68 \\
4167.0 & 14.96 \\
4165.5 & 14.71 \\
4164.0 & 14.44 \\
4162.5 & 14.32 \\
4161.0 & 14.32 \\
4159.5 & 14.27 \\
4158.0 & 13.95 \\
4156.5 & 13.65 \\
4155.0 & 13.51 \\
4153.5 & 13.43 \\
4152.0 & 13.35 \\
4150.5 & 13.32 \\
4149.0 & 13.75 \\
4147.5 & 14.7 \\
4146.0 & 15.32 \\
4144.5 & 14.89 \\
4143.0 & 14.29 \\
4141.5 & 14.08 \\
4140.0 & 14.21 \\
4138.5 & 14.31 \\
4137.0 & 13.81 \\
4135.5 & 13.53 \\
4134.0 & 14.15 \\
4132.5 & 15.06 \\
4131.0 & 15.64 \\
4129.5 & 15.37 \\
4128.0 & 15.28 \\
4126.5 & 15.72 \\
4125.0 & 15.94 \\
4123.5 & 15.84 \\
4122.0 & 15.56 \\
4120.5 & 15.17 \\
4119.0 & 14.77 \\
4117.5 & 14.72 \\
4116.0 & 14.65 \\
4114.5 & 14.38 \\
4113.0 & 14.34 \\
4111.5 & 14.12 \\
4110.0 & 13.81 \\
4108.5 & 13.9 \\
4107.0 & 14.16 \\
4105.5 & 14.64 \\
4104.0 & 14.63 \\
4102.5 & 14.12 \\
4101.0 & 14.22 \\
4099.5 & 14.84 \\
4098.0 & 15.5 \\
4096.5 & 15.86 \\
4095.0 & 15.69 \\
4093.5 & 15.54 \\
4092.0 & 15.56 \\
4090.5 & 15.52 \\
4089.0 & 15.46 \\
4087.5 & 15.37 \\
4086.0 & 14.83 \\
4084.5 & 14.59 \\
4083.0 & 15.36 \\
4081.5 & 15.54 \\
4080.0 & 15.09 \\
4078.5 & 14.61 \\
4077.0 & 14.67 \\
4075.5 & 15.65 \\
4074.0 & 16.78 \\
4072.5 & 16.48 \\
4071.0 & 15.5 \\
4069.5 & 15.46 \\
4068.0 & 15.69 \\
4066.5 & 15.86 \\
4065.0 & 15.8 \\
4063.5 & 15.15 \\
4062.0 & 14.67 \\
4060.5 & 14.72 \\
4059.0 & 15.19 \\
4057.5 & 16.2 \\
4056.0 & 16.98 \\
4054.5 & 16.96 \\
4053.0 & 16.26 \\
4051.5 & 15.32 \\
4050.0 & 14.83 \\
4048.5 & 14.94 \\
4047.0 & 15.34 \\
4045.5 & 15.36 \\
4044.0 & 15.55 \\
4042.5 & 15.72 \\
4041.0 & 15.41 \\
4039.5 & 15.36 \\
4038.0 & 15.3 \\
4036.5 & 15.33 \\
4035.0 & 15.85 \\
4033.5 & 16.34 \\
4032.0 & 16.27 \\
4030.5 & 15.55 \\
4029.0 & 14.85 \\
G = -1.00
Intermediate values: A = 3.78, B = 3.76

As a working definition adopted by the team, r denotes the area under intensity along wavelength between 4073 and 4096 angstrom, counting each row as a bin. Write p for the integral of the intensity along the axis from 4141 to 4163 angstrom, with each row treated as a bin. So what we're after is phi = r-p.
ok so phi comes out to 44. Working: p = 310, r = 353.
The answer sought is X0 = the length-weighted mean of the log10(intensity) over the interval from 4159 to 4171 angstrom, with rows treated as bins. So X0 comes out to 1.16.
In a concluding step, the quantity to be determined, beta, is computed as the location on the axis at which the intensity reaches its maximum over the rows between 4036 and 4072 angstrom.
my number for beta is 4056.0 angstrom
